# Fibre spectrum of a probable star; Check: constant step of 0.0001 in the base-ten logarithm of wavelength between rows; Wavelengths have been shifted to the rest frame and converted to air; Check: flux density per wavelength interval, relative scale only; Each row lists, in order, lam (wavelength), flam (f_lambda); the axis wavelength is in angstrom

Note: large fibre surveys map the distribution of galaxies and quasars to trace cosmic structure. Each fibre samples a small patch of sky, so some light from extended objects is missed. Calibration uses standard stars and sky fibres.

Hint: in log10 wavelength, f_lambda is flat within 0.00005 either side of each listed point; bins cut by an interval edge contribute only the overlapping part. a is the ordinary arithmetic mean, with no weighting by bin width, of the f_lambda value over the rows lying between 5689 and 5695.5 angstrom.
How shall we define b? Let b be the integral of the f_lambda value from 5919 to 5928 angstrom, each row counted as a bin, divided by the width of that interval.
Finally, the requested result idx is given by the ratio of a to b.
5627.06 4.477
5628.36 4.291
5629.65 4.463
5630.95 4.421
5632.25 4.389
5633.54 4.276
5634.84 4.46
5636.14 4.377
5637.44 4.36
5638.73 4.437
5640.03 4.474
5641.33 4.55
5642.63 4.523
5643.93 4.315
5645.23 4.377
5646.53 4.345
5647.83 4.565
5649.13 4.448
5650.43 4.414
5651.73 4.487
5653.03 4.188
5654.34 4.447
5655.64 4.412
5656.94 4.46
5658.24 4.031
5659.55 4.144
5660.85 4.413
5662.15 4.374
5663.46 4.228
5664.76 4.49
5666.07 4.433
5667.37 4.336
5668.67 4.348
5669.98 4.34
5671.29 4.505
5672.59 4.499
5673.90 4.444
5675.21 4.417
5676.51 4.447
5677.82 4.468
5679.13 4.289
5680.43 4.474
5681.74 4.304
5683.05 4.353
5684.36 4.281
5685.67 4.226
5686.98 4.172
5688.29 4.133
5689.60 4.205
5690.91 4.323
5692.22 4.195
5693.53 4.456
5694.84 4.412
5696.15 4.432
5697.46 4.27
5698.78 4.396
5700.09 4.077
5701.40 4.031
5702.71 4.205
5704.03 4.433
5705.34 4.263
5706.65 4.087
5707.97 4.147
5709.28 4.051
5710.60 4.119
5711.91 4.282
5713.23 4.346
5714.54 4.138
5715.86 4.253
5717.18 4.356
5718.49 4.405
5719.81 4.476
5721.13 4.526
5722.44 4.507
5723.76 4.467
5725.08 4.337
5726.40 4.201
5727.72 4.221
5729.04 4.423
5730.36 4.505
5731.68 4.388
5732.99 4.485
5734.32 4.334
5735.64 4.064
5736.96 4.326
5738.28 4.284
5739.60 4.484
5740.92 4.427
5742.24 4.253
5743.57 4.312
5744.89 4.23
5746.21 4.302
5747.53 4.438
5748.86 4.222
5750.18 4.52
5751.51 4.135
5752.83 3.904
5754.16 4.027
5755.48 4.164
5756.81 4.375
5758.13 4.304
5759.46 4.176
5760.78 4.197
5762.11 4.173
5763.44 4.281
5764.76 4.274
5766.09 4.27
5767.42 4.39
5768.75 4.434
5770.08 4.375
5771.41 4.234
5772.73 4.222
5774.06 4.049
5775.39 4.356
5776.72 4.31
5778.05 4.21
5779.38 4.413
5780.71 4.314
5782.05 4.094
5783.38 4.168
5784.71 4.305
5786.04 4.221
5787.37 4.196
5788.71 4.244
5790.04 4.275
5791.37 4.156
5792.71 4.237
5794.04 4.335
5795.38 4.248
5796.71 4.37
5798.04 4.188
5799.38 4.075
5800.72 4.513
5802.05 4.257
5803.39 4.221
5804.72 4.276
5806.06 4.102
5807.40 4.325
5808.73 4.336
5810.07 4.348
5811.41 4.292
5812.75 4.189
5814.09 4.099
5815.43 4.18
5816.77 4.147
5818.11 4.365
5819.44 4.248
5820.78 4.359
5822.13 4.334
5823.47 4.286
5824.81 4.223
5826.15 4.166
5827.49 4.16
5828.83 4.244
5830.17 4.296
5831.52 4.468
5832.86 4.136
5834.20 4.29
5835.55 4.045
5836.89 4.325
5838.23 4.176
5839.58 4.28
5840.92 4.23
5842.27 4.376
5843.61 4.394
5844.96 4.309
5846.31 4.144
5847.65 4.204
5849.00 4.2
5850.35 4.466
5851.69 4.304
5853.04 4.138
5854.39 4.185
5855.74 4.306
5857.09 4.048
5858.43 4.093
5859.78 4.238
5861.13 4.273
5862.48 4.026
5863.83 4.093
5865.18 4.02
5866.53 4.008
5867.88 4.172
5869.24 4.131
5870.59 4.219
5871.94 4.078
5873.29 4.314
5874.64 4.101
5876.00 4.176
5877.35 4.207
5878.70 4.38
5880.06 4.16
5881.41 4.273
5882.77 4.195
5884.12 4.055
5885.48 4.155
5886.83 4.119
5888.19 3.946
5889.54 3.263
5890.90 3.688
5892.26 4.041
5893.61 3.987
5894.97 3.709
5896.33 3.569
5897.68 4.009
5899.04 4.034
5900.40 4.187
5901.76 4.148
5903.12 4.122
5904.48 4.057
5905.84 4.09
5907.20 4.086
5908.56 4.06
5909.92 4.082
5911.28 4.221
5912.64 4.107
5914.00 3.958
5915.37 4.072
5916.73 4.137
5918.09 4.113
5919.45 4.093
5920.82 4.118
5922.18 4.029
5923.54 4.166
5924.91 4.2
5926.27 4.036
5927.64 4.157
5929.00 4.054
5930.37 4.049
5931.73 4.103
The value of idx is 1.05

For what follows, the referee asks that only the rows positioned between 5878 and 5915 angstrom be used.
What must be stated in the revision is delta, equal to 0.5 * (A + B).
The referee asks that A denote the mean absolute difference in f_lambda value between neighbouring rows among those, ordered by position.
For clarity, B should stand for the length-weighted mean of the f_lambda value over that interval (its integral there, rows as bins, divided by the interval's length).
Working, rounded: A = 0.155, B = 4.03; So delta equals 2.09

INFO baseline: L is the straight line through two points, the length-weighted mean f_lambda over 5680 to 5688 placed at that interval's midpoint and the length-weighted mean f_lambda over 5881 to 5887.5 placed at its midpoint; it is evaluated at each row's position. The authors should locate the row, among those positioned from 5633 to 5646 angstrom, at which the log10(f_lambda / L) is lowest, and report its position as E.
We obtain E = 5633.54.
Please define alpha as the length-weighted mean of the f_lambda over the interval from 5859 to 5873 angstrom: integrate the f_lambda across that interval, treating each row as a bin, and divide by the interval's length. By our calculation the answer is 4.13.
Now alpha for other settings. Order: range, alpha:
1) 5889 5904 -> 3.89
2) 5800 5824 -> 4.27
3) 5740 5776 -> 4.26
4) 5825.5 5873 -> 4.21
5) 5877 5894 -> 4.03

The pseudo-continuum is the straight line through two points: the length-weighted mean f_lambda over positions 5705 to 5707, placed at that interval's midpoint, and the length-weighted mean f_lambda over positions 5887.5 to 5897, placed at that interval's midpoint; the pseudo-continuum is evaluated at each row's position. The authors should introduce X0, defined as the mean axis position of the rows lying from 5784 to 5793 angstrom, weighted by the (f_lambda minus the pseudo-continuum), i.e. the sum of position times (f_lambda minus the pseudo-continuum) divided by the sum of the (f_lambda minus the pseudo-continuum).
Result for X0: 5788.6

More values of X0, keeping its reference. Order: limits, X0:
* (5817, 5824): 5820.8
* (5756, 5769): 5763.5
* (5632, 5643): 5640.3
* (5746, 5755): 5747.7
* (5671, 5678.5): 5674.4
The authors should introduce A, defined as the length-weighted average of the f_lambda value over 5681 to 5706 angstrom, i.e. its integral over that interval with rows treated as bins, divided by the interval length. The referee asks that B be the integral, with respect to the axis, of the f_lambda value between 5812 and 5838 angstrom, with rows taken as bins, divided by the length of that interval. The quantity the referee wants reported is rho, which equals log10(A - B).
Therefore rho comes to -1.48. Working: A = 4.273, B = 4.24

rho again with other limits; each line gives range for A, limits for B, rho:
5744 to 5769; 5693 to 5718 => -3.11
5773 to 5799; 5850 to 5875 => -1.12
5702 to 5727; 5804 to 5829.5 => -1.33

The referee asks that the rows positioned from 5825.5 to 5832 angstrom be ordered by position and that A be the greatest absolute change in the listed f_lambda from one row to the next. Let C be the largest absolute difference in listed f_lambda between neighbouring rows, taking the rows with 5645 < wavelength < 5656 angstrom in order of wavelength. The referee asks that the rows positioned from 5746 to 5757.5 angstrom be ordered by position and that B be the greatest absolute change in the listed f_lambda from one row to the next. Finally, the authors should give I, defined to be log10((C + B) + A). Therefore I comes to -0.07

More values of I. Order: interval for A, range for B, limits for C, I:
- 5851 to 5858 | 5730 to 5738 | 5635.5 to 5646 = -0.13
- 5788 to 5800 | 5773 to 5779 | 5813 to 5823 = -0.15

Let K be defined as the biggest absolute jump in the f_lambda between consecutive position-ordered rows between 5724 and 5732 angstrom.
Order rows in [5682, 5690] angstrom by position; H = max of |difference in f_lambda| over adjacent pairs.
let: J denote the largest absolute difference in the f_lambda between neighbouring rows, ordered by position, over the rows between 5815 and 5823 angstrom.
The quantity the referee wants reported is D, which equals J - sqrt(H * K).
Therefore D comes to 0.10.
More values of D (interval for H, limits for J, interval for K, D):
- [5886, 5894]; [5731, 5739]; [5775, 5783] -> -0.12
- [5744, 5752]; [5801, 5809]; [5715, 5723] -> 0.02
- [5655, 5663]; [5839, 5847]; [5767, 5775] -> -0.11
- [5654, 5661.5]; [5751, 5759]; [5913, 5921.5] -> 0.01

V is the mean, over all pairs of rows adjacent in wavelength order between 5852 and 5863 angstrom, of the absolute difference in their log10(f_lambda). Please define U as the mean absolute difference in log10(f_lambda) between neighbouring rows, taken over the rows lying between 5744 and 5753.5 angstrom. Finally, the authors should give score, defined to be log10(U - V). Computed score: -2.03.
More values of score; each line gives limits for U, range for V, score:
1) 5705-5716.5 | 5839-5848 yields -2.46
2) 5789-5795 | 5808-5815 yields -2.46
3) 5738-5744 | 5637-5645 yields -2.41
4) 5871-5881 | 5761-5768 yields -1.99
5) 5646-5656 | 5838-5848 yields -2.26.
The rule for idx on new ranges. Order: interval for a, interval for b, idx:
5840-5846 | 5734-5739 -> 1.02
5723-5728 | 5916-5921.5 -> 1.05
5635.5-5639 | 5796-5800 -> 1.04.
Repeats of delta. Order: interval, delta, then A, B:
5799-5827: 2.18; 0.110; 4.26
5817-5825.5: 2.18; 0.073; 4.30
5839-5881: 2.16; 0.118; 4.20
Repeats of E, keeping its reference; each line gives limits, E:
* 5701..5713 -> 5701.40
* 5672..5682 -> 5679.13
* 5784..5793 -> 5791.37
